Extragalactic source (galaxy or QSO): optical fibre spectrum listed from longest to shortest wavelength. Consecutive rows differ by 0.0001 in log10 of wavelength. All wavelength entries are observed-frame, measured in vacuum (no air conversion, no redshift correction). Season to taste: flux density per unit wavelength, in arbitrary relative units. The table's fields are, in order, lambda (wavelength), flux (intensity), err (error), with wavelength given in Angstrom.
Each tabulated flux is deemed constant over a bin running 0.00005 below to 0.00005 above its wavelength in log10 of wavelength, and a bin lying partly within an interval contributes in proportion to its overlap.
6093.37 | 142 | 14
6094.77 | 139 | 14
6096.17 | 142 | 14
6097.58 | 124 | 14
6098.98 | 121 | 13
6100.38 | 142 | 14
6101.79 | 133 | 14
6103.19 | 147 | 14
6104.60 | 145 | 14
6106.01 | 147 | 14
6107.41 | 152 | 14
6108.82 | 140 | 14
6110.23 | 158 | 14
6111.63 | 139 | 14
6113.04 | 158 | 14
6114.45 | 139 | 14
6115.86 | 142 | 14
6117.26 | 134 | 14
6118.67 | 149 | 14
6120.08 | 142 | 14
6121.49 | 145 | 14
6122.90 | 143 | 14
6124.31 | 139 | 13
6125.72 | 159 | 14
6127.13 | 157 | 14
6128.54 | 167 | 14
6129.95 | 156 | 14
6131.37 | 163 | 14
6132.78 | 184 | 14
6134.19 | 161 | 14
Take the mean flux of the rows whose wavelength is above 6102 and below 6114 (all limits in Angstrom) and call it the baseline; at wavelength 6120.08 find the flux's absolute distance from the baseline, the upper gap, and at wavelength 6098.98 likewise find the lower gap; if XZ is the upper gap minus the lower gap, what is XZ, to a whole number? -21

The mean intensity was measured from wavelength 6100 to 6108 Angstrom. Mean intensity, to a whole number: 144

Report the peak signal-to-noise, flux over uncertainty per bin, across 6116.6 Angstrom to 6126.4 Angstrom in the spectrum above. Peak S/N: 11.36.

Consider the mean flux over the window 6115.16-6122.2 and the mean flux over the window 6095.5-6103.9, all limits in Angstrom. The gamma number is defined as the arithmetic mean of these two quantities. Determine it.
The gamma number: 139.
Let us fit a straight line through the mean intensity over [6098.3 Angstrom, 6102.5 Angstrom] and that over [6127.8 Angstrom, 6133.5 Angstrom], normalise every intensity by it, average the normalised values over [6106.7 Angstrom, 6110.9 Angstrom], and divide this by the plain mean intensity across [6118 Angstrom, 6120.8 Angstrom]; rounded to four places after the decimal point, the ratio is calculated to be 0.0073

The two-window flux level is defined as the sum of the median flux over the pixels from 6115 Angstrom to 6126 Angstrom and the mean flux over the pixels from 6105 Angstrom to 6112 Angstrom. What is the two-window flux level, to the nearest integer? 290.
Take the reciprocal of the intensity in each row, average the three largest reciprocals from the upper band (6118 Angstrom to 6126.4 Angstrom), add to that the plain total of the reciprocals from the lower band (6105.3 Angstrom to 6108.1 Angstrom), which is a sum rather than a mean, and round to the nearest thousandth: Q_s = 0.020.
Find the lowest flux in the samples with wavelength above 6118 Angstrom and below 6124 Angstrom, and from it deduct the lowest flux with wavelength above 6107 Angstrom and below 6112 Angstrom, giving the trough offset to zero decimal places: 3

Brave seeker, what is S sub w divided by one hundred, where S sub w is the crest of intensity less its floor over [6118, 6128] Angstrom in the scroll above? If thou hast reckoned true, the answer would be 0.20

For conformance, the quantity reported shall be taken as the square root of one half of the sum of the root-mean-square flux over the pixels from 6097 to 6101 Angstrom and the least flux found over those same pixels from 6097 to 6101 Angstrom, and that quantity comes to 11.2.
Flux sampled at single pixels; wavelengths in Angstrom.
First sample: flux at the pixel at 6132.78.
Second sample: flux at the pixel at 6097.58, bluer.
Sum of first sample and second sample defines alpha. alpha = 308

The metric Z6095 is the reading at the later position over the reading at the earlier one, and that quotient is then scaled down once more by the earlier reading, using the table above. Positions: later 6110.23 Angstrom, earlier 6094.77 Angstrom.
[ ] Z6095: 0.0082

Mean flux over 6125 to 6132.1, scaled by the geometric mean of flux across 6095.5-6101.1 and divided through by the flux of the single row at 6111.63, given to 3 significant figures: 152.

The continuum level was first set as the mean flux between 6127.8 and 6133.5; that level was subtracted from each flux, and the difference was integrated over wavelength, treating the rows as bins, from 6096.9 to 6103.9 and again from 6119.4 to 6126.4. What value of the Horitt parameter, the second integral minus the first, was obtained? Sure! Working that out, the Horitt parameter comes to 85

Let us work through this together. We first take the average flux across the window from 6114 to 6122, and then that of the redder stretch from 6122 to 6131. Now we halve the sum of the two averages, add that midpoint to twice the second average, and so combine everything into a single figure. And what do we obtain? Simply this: 455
